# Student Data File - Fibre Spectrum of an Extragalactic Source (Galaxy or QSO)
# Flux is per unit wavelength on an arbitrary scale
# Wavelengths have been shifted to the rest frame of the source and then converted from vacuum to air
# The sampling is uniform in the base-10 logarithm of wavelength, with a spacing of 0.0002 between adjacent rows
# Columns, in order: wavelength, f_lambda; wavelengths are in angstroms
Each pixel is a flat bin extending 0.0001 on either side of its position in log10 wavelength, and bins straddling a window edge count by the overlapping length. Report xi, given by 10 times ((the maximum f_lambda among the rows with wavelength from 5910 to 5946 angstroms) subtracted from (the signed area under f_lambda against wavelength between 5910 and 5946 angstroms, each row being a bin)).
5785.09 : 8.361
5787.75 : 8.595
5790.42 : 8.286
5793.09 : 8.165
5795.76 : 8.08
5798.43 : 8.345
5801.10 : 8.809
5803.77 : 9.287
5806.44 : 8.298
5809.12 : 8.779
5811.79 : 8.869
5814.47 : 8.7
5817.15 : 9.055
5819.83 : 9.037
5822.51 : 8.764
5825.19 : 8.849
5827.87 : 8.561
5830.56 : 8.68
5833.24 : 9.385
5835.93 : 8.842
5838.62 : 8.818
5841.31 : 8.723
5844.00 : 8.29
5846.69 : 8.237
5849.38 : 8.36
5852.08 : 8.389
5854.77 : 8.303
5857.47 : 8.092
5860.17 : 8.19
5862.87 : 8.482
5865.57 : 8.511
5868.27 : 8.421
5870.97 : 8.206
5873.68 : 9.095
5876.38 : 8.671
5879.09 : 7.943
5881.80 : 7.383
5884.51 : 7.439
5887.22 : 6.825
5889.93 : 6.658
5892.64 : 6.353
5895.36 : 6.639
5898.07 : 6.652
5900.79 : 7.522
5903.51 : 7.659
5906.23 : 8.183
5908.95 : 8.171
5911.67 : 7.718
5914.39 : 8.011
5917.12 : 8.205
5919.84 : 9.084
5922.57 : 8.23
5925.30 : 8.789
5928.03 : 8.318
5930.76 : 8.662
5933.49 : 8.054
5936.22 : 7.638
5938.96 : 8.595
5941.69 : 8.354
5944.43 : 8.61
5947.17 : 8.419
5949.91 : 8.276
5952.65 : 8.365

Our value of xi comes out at 2907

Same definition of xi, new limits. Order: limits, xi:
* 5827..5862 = 2890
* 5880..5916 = 2560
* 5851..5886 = 2791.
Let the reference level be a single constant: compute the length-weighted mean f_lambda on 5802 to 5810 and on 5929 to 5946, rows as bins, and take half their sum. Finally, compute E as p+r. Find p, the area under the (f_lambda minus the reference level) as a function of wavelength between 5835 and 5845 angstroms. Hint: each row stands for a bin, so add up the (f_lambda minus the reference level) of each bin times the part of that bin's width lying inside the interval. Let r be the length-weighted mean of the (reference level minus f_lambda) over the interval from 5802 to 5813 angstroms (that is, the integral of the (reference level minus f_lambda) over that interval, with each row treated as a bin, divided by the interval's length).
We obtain 1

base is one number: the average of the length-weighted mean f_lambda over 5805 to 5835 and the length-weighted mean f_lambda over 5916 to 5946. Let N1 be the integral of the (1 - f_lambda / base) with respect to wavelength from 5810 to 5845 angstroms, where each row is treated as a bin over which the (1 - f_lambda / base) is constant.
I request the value -1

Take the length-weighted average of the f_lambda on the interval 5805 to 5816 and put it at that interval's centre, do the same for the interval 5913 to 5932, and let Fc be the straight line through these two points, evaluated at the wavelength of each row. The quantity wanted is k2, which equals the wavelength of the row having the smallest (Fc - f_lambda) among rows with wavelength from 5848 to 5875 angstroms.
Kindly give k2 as 5873.68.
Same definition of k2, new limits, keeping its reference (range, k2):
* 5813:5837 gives 5833.24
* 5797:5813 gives 5803.77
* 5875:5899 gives 5876.38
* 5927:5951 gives 5930.76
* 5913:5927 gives 5919.84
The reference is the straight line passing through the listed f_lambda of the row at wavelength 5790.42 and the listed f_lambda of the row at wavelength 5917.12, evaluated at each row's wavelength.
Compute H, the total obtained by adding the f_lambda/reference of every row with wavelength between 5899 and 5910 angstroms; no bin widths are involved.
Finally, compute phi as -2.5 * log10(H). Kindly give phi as -1.5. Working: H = 3.8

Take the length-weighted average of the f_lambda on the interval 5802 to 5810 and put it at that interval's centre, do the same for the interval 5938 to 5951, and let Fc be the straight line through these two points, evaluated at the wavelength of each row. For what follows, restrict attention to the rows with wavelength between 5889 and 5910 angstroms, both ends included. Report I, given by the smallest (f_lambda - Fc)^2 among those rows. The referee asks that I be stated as 0.130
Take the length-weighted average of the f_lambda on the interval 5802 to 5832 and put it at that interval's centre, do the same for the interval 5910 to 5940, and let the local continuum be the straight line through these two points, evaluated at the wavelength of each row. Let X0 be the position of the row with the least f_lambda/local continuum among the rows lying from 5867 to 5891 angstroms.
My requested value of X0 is 5889.93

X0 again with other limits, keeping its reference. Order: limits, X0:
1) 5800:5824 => 5806.44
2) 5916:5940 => 5936.22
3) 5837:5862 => 5857.47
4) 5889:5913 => 5892.64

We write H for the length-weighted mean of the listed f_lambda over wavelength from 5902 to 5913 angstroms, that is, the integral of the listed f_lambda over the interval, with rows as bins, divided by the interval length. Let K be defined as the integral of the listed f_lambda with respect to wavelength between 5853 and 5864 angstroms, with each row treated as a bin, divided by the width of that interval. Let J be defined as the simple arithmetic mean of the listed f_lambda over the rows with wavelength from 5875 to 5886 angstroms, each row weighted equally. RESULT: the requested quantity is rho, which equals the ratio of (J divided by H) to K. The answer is 0.120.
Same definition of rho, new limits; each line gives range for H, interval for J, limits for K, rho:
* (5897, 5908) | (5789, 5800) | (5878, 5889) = 0.148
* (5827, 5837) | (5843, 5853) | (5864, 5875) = 0.110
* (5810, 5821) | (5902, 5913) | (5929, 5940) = 0.108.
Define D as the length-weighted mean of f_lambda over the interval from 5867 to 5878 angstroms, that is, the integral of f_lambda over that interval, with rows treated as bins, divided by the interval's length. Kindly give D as 8.58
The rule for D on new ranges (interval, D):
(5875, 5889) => 7.63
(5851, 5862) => 8.25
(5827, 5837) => 8.88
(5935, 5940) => 8.09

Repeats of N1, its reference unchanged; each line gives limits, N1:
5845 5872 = 1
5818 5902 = 5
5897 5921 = 2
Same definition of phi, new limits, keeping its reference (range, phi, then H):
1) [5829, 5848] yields -2.2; 7.4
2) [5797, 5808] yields -1.6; 4.2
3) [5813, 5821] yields -1.3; 3.2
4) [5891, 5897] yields -0.5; 1.6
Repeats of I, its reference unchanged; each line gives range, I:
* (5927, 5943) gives 0.011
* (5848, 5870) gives 0.018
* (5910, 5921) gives 0.097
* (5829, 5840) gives 0.002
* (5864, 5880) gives 0.003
